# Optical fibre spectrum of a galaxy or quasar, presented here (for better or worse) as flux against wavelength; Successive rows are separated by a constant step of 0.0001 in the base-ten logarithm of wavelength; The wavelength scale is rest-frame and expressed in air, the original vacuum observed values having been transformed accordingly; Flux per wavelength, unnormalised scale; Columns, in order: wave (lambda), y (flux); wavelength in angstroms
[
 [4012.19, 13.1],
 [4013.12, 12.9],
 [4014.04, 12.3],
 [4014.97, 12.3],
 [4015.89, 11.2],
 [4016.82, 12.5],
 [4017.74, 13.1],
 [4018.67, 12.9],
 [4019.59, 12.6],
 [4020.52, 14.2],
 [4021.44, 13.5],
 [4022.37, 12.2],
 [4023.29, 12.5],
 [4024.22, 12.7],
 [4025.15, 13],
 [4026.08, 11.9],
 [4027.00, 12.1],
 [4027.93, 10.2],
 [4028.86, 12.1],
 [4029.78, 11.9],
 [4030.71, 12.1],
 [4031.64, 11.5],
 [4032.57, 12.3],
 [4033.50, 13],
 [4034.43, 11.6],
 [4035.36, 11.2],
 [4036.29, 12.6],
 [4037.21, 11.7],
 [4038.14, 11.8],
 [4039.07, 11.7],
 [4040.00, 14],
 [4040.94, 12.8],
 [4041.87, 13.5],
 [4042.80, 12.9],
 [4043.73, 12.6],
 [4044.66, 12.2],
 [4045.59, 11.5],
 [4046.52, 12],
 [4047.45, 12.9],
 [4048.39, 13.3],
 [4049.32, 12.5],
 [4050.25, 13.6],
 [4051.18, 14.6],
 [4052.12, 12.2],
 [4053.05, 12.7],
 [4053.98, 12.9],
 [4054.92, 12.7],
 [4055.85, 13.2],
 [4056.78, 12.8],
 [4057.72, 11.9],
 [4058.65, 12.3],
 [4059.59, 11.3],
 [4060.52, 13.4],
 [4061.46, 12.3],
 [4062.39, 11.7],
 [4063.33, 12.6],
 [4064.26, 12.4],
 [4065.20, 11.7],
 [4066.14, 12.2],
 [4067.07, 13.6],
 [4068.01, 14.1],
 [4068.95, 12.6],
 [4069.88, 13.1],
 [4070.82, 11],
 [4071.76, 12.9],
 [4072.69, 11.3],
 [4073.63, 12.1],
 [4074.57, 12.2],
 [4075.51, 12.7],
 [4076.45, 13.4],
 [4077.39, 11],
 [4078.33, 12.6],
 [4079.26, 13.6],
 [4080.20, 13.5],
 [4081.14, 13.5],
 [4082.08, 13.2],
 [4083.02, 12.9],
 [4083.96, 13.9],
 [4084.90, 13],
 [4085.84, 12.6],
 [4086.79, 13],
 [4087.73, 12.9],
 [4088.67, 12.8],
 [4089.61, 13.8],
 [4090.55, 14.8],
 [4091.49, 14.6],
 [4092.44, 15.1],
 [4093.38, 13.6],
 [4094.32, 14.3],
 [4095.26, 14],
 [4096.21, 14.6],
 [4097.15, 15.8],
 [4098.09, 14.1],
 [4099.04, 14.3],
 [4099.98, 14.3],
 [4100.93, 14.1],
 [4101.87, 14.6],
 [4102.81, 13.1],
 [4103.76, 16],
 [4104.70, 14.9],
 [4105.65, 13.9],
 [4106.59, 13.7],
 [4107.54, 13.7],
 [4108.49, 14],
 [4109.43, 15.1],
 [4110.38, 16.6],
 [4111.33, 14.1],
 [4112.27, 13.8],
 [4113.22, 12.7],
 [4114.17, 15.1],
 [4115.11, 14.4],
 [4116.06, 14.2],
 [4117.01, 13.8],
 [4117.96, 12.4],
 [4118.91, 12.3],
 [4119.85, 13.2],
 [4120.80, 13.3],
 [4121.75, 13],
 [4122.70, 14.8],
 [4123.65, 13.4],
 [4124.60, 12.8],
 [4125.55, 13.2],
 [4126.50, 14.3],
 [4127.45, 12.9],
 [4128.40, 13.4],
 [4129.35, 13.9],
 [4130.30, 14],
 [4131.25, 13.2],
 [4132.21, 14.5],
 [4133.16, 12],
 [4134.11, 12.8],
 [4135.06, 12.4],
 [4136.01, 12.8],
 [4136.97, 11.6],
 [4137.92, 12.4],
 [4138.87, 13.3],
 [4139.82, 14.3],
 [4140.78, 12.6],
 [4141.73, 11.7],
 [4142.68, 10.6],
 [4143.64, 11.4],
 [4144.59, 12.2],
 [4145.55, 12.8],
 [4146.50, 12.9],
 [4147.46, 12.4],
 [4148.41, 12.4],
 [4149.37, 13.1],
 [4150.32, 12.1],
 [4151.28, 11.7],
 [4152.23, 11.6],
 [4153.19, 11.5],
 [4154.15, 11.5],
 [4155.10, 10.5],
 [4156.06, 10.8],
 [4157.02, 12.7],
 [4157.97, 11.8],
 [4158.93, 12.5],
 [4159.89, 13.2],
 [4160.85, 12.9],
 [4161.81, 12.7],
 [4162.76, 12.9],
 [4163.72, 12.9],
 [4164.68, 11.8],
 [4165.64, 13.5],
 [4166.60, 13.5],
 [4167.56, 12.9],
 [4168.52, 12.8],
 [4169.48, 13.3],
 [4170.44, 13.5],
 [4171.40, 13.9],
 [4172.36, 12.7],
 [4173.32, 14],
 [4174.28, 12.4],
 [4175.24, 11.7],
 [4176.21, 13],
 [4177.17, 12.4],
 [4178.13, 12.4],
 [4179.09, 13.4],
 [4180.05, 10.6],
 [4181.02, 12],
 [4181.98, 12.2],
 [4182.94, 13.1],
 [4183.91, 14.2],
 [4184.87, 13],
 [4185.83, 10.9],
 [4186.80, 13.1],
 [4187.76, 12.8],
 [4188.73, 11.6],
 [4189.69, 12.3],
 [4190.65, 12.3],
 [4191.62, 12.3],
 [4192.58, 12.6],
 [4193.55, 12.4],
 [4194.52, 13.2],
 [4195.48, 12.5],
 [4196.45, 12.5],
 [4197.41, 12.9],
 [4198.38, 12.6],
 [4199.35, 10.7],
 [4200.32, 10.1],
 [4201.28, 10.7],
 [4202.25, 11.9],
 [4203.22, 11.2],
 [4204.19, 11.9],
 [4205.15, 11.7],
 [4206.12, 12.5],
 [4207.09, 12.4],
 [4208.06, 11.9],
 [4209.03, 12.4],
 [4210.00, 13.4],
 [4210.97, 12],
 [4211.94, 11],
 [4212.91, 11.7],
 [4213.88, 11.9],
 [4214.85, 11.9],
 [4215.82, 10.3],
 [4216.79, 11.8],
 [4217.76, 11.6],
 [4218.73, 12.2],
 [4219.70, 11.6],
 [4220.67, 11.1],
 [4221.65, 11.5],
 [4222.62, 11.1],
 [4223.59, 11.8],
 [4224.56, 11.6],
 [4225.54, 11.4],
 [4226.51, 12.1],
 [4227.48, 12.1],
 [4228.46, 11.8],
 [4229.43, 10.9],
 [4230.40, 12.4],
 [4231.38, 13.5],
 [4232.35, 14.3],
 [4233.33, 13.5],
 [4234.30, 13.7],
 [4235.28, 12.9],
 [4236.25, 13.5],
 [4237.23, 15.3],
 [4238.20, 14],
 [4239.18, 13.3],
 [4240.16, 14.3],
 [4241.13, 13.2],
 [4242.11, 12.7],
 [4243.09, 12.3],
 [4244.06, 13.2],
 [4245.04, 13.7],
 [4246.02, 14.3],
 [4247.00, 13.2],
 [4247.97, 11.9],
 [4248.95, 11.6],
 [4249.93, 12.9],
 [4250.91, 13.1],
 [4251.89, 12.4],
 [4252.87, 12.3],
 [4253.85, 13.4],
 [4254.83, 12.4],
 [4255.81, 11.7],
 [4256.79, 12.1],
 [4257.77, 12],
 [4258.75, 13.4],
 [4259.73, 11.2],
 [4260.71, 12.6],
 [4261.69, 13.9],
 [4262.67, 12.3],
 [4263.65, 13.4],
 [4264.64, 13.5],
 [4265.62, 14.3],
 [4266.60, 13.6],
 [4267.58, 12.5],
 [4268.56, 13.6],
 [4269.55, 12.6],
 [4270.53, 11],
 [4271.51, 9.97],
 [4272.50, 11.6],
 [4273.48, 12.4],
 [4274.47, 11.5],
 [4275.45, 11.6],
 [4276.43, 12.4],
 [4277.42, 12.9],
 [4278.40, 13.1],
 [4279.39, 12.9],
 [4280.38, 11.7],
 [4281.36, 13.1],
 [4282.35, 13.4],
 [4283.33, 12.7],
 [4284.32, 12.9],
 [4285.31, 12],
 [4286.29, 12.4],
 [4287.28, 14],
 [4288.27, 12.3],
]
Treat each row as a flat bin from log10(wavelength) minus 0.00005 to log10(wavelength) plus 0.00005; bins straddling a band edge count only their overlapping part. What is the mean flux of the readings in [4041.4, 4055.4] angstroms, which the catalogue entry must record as 12.8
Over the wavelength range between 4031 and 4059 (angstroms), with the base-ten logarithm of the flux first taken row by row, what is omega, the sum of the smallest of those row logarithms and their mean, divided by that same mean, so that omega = 1.96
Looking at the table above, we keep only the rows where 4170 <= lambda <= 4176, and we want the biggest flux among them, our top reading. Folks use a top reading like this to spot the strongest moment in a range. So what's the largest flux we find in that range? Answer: 14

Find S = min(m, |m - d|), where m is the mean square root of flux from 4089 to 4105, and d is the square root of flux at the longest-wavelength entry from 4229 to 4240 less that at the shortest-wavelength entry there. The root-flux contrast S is 3.46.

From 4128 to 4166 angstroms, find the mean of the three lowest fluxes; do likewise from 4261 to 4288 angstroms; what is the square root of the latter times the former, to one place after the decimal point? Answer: 10.7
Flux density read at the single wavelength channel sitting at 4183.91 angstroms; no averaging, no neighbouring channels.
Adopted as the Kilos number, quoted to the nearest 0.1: 14.2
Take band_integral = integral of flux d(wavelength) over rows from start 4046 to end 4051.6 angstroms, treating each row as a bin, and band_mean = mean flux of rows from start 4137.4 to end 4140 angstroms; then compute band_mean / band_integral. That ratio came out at 0.18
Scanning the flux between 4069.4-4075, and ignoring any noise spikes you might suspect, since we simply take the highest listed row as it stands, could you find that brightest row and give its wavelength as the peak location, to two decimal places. 4069.88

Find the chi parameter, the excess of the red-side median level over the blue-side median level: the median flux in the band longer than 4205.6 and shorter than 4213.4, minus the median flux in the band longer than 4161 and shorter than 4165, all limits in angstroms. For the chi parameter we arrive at -0.6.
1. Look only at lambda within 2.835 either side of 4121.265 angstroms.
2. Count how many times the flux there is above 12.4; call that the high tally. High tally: 5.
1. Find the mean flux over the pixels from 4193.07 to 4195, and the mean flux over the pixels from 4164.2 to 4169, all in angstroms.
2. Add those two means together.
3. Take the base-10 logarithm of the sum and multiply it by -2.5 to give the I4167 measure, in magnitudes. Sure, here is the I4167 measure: -3.52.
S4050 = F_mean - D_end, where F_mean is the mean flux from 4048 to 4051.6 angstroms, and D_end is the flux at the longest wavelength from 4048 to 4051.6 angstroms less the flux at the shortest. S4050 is 12.2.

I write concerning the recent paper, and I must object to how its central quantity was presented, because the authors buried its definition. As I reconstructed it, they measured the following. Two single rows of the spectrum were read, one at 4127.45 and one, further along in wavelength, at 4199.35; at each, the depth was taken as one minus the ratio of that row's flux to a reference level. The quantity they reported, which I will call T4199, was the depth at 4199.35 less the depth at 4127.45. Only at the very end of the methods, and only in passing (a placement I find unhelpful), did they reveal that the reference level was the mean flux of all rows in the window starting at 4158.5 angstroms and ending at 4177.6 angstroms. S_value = 0.17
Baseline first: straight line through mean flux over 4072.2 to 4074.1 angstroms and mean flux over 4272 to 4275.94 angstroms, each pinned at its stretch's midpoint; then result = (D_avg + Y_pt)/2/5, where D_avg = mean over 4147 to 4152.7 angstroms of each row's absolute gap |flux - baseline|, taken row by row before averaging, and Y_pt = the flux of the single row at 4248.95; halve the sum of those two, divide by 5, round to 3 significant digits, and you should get 1.21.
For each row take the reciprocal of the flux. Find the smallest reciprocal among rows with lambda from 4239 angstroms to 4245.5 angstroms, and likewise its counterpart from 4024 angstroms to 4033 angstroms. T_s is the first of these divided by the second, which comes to 0.91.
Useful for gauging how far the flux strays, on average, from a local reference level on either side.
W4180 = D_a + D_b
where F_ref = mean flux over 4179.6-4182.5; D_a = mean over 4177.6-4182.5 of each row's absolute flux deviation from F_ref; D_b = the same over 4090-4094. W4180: 3.8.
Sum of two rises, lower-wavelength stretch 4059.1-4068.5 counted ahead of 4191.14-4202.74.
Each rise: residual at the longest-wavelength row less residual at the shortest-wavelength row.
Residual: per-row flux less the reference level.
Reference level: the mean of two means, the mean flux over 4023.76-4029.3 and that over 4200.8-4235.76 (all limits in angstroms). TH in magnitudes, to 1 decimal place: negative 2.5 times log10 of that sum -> -1.0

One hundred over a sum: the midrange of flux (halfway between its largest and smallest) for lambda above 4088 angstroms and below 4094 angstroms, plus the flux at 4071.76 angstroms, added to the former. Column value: 3.72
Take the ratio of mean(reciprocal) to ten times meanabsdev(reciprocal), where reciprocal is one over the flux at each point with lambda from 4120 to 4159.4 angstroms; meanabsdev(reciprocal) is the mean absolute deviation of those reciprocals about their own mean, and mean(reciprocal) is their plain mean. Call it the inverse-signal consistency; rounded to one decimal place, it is 1.5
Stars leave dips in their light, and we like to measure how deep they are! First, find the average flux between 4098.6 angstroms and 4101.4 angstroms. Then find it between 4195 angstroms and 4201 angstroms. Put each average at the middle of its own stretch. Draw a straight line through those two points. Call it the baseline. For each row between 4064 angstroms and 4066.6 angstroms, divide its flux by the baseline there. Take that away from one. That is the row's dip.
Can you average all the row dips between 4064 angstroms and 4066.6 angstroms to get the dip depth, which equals 0.20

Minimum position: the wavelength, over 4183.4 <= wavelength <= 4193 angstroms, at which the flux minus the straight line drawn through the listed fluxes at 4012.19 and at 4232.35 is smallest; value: 4185.83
